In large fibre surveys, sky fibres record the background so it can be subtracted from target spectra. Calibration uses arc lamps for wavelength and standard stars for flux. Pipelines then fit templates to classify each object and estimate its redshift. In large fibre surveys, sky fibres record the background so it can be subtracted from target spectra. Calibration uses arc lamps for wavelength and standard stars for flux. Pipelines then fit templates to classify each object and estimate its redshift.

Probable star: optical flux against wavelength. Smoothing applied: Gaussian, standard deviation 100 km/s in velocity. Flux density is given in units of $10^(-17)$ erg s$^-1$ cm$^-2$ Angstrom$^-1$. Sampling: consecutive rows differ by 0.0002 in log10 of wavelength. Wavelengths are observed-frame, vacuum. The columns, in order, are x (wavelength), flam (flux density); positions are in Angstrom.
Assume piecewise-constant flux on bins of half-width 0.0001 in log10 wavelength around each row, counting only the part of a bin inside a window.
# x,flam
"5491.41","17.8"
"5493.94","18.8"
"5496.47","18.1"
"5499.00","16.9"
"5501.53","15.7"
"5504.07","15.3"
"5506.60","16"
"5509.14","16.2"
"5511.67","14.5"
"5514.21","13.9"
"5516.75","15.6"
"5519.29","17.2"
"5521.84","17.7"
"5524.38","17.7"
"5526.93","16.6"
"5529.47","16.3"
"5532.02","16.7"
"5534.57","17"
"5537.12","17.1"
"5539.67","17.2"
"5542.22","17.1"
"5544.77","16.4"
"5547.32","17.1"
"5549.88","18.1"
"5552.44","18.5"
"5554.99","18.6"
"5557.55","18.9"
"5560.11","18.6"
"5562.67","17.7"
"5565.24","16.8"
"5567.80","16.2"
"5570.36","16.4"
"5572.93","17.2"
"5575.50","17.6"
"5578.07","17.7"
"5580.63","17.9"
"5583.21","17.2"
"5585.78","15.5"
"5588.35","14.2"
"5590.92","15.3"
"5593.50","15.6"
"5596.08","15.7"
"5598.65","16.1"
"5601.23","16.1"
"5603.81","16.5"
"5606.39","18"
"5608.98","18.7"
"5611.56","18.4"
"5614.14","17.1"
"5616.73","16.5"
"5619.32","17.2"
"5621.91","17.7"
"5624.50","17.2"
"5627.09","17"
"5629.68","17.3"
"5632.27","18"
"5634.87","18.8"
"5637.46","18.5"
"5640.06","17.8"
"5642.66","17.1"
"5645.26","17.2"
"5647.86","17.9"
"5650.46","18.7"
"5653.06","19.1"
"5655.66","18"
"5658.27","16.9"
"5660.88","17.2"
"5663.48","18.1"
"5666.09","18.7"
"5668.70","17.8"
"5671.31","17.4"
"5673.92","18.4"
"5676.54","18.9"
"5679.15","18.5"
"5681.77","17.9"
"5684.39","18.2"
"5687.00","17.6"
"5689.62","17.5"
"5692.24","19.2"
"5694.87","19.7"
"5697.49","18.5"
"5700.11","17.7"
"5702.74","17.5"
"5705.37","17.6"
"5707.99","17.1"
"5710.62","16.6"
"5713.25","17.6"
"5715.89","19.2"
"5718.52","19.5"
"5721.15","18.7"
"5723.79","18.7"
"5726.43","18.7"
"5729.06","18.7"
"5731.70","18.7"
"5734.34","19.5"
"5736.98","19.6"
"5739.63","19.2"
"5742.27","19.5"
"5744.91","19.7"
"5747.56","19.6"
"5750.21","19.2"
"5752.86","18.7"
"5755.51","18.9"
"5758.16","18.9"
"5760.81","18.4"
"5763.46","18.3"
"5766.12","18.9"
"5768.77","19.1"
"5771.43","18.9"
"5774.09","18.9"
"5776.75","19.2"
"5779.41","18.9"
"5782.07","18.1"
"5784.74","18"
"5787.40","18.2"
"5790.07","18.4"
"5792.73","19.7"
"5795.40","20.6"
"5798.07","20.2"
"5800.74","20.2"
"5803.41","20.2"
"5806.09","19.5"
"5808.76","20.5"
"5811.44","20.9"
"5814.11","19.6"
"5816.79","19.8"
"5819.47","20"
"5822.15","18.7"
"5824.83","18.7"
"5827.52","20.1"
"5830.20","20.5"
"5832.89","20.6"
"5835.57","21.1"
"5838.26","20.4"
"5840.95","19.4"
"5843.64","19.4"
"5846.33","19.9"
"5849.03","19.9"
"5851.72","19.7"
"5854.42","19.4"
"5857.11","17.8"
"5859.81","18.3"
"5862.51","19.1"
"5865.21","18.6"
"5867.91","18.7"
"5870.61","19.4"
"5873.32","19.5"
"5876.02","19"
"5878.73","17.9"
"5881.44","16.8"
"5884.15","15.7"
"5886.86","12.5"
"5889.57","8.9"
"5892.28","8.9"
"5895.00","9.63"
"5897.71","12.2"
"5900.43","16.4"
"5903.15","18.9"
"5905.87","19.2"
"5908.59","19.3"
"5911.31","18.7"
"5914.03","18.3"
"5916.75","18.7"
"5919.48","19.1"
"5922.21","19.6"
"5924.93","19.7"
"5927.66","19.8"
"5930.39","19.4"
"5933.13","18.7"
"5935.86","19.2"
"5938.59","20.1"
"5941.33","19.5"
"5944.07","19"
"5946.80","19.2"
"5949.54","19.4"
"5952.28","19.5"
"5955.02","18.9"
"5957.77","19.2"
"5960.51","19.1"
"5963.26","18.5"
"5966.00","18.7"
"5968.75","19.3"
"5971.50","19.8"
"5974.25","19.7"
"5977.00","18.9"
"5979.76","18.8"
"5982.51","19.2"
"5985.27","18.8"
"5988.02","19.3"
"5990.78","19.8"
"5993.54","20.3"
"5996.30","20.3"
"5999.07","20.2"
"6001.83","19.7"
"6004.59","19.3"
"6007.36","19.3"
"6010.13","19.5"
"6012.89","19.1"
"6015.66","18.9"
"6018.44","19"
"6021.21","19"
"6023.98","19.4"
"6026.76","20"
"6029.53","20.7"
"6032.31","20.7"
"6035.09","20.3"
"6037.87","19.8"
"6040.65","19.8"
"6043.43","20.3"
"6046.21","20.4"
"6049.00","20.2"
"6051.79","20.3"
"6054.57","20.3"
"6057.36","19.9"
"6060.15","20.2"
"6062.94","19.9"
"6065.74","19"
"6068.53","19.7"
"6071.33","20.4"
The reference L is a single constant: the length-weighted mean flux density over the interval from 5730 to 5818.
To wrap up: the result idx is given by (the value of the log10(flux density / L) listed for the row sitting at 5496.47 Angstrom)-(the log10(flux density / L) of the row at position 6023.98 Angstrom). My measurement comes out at -0.030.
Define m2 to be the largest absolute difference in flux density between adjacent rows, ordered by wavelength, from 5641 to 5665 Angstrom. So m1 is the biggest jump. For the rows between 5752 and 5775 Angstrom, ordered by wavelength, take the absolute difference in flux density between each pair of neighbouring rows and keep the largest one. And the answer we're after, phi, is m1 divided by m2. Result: 0.5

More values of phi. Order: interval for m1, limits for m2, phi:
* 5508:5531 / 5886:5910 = 0.4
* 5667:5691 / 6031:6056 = 2.0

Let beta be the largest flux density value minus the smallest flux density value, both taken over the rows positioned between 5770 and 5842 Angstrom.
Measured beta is 3.1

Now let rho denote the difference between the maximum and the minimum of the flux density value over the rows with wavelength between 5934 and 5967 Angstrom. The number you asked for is 1.6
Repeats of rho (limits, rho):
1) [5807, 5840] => 2.4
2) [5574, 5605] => 3.7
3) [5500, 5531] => 3.8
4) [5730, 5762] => 1.3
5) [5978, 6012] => 1.5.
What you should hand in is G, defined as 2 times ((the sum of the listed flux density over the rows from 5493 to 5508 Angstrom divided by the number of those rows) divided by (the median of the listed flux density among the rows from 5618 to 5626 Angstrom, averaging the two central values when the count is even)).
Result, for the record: 1.95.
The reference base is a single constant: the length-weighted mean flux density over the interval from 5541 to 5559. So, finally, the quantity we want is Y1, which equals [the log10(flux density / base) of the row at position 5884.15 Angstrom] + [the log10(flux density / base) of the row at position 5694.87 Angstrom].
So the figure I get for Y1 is -0.01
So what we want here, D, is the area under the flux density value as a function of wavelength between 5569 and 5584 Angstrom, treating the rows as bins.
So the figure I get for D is 260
